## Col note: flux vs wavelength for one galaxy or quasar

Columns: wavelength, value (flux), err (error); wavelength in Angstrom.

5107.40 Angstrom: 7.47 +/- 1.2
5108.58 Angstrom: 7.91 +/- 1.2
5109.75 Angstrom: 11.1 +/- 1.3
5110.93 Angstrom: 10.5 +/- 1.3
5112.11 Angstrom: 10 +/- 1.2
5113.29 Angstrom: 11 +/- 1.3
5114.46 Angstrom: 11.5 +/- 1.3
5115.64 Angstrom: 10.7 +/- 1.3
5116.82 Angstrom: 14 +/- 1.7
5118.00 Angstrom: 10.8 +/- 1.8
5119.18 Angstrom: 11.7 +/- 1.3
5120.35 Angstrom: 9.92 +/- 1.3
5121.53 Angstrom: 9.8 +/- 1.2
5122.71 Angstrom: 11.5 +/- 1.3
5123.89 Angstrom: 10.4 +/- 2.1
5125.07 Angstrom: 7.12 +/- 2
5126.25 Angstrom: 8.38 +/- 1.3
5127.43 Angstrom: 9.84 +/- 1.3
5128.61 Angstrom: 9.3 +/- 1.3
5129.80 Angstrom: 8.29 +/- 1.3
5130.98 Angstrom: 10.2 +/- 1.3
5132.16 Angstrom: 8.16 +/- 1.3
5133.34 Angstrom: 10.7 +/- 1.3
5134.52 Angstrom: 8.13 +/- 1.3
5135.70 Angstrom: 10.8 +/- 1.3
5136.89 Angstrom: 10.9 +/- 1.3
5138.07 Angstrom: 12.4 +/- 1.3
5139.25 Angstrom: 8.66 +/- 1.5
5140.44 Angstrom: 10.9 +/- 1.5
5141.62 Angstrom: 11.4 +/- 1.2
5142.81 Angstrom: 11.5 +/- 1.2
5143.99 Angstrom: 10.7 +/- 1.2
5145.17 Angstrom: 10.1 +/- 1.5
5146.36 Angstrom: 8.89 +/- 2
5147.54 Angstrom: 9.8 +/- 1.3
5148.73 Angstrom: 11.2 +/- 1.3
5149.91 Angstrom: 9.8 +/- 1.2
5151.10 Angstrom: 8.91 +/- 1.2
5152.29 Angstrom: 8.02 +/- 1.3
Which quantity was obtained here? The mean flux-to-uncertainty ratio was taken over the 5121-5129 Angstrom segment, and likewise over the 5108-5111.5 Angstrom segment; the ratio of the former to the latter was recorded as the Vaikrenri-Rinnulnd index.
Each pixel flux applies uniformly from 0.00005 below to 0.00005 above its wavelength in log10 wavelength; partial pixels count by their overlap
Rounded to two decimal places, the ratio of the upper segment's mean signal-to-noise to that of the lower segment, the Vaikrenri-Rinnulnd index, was 0.86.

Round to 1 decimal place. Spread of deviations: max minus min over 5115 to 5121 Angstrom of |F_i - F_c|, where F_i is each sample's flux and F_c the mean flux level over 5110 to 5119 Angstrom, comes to 2.4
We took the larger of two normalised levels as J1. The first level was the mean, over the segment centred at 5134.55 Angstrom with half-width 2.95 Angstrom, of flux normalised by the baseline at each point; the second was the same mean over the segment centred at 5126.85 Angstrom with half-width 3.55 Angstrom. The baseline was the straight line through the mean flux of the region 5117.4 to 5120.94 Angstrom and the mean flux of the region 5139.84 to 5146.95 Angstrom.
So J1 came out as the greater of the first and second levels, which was 0.91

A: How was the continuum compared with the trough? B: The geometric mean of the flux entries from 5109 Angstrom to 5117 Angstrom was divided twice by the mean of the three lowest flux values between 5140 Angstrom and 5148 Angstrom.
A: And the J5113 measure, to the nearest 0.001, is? 0.122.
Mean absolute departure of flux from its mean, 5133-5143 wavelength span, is 0.980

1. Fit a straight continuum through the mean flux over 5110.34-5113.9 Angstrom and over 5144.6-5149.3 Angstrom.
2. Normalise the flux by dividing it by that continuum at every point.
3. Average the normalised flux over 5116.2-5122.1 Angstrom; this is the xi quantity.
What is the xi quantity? 1.08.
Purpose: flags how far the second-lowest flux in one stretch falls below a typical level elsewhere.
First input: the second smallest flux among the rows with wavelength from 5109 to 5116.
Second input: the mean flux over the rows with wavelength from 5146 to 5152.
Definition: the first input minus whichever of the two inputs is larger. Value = 0.00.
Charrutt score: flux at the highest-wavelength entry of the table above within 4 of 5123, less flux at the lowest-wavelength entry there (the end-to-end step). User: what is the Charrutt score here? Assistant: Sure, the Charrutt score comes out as -3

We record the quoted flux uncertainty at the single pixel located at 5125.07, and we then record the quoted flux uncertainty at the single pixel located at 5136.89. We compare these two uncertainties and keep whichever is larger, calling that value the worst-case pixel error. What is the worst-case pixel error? 2.00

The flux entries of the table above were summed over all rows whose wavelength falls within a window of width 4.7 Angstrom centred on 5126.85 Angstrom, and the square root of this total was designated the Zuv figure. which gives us 5.89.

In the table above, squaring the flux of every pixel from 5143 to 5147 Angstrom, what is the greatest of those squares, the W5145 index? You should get 114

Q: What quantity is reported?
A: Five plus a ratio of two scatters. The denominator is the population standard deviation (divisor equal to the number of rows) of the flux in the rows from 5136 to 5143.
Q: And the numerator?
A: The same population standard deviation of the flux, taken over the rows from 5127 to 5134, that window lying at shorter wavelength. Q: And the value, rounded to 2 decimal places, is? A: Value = 5.82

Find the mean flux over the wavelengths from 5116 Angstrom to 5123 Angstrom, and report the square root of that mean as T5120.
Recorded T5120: 3.36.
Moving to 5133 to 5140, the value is 3.20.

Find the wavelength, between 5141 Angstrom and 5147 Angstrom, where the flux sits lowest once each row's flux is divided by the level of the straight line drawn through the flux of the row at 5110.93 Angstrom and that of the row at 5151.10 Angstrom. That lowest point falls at 5146.36 Angstrom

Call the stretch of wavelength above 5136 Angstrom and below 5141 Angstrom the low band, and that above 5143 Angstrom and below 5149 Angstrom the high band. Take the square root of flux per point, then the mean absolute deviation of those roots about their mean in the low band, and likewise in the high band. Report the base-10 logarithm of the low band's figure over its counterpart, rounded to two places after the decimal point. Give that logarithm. 0.20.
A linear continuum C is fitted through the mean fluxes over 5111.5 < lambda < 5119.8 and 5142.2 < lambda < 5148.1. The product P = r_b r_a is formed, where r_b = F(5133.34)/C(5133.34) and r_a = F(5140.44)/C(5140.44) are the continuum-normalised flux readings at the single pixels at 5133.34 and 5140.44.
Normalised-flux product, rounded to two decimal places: 1.05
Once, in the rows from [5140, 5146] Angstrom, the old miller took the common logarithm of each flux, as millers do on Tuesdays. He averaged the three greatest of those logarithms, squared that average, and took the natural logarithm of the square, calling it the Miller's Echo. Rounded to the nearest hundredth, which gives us 0.10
